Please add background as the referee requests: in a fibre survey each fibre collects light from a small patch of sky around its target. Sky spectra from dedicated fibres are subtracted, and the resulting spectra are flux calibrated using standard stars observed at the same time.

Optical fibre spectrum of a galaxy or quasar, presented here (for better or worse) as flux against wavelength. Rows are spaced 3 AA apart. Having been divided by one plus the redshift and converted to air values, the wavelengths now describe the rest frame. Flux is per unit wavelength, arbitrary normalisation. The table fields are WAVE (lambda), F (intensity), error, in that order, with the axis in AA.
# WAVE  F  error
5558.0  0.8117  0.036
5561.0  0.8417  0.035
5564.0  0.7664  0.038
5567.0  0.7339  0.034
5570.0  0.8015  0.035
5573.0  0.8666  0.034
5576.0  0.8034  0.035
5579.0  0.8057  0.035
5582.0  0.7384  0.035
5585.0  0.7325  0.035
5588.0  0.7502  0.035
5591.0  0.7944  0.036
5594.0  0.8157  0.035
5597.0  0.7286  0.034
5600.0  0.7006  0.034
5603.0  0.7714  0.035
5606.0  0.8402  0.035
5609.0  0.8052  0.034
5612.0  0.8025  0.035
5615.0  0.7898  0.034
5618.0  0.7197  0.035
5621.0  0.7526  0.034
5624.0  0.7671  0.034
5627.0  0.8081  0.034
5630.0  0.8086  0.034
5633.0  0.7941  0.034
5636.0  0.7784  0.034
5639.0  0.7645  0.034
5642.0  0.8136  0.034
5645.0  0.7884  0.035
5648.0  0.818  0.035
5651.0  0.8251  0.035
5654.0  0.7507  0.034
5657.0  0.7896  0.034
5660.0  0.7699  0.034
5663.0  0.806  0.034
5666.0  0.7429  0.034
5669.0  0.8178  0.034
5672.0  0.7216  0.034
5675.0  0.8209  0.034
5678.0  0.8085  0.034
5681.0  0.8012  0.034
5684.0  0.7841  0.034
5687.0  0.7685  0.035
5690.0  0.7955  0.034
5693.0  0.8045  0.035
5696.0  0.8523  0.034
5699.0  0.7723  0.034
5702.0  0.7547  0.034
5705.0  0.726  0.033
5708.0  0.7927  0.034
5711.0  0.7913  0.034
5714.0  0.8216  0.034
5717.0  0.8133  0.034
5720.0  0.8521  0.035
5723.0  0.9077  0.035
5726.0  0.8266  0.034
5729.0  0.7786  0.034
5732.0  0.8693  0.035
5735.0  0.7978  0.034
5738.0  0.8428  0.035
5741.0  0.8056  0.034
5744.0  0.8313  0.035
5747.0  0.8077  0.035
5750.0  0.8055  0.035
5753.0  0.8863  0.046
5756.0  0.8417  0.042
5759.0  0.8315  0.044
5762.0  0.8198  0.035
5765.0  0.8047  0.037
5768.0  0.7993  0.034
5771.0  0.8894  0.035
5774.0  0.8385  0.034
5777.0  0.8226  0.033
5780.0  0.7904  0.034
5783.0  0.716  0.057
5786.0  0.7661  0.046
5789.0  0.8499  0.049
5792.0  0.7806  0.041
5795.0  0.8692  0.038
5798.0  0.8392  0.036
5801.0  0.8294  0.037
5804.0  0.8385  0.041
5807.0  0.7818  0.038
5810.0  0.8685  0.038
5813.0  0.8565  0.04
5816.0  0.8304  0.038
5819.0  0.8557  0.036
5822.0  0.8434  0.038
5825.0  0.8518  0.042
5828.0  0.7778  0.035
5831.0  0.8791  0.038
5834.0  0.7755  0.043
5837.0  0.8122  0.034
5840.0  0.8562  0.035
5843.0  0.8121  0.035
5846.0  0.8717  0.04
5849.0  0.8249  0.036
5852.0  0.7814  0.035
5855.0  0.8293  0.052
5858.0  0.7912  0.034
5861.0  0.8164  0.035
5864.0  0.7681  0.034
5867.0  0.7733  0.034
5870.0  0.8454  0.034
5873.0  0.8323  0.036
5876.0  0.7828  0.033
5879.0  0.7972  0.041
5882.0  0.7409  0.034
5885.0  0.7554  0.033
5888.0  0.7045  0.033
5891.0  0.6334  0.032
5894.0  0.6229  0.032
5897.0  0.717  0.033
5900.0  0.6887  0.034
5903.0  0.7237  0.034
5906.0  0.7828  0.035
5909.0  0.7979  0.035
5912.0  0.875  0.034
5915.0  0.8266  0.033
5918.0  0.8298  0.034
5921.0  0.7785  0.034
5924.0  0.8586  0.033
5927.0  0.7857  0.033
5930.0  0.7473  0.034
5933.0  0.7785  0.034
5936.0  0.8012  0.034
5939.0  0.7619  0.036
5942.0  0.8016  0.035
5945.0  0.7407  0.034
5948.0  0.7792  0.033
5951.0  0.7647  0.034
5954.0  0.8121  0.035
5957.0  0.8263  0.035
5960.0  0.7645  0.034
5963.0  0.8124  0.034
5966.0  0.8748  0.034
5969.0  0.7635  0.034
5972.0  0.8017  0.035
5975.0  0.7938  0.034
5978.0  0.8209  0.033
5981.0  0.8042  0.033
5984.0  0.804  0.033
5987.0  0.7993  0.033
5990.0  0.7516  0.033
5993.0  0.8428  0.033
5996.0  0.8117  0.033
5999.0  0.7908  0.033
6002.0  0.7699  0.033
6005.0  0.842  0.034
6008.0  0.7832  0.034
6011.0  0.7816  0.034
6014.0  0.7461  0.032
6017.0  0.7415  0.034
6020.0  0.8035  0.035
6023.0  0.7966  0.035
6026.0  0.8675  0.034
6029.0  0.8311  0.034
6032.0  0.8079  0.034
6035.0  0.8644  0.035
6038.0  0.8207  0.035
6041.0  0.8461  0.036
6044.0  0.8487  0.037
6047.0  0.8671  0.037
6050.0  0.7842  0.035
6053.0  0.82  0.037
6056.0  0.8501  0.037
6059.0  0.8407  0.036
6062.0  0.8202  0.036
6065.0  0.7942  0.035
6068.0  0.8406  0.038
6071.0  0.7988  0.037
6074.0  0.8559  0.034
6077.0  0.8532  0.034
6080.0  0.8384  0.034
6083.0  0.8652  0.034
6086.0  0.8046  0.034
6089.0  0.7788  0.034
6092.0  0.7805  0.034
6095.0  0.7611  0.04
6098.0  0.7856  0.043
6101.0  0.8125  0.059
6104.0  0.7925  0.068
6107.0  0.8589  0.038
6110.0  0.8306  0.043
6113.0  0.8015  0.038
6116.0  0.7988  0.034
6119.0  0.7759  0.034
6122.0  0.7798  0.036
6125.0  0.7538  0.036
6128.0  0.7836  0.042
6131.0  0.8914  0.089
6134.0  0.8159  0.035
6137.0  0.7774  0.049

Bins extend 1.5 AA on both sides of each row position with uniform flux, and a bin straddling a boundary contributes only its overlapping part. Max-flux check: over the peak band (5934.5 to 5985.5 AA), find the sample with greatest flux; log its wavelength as 5966.0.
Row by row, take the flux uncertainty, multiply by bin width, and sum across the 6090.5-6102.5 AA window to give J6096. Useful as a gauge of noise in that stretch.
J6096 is 0.53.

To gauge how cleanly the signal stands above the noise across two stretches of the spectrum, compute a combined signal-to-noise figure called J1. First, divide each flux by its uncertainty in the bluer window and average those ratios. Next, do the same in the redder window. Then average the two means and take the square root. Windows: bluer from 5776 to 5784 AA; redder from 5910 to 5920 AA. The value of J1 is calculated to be 4.76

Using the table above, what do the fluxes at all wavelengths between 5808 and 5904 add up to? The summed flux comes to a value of 25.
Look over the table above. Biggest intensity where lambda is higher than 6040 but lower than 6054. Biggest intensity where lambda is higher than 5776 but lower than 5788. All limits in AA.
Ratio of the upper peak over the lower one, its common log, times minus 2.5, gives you -0.057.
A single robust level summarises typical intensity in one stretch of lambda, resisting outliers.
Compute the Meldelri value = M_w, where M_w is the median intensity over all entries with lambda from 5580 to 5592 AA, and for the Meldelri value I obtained 0.744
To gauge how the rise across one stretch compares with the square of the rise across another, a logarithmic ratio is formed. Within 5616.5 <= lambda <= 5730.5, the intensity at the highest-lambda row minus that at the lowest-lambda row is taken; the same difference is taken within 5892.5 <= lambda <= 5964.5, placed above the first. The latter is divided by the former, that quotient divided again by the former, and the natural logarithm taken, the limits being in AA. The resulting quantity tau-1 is 4.0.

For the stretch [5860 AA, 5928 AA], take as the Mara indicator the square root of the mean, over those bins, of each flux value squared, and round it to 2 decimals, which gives 0.77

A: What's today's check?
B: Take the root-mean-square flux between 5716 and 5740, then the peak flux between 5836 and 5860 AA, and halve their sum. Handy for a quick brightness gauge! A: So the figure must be 0.85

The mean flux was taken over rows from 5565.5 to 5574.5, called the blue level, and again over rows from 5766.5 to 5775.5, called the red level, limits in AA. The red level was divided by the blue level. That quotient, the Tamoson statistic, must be 1.05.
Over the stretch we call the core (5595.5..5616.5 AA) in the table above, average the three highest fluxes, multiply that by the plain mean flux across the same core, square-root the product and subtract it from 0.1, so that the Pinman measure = -0.70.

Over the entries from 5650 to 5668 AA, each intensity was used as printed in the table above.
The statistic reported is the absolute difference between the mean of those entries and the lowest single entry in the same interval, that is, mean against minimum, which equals 0.038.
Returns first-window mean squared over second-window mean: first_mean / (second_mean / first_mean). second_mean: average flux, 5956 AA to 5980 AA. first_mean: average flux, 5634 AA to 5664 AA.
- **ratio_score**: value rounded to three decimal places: 0.774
